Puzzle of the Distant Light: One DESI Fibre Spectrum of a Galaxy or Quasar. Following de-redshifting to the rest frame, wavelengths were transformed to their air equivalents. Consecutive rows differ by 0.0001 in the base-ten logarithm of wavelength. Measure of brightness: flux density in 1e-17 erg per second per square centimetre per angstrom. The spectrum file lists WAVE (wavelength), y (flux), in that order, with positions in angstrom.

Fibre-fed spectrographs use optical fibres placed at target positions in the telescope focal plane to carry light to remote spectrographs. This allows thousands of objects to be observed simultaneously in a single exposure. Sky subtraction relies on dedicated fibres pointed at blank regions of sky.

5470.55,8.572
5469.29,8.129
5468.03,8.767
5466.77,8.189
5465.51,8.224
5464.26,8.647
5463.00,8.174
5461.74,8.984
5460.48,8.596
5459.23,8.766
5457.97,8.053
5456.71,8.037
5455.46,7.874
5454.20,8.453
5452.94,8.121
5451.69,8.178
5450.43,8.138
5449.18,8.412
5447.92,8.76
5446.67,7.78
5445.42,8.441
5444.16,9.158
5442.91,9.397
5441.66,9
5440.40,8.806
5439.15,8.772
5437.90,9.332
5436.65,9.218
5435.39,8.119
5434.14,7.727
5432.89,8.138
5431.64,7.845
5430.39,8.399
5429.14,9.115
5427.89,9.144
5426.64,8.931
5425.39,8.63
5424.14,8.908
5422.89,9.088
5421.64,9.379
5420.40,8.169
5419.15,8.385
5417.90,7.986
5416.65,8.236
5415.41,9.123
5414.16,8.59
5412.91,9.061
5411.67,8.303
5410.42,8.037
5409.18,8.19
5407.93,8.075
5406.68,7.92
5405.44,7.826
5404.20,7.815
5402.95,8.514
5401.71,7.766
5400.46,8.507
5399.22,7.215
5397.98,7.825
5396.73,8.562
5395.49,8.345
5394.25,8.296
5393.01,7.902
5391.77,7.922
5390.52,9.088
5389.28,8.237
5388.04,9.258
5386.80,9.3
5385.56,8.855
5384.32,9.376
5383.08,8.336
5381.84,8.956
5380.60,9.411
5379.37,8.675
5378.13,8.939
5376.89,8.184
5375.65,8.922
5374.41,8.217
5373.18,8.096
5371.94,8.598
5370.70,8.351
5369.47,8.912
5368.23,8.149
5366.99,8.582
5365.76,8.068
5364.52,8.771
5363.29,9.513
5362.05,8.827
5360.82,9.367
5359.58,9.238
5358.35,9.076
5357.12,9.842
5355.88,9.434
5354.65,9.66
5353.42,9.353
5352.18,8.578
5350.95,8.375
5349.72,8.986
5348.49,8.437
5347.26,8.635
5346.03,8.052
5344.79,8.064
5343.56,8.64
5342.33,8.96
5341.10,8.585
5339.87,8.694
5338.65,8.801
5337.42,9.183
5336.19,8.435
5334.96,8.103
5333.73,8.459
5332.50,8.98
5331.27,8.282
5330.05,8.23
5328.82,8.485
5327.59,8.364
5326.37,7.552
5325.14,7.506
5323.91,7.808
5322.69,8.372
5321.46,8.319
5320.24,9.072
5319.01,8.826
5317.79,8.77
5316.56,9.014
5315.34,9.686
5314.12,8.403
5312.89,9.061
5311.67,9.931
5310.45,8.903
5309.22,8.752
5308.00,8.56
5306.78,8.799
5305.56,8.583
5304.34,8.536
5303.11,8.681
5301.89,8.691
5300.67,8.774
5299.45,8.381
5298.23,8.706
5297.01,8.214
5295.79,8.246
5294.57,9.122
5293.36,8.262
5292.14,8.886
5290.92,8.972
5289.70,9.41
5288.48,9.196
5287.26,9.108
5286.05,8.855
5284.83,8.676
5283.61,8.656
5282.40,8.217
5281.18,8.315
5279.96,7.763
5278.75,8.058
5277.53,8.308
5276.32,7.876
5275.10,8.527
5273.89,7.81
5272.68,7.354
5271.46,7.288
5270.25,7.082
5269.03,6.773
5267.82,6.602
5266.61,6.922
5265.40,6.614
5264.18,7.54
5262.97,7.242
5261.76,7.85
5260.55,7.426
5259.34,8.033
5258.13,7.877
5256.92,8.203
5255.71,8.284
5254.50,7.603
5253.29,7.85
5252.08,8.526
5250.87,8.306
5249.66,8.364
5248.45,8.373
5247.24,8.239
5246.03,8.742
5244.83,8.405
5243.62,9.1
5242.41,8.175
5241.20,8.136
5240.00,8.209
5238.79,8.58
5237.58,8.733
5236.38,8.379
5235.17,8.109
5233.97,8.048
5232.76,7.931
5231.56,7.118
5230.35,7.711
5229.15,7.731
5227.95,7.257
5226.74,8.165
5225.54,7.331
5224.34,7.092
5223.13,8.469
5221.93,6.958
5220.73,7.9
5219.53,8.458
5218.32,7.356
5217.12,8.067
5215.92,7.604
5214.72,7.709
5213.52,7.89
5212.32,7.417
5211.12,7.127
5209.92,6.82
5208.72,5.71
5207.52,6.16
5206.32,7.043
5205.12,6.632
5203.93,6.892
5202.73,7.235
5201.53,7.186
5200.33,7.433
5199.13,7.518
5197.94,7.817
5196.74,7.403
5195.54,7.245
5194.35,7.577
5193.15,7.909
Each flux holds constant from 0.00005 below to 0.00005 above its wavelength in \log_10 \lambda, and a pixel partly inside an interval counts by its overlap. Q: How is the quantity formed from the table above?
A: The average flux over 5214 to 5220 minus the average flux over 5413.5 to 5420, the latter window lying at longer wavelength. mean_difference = -0.63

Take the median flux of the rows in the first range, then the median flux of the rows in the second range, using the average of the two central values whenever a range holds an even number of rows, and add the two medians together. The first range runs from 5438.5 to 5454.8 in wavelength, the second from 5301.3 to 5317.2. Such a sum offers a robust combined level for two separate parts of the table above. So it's 17.2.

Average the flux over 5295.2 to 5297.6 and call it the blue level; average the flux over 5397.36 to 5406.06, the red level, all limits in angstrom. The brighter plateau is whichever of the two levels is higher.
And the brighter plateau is 8.23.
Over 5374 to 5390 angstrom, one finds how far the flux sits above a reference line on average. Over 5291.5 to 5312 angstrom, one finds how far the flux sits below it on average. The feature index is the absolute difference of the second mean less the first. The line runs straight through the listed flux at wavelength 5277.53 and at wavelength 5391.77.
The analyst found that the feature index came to 1.3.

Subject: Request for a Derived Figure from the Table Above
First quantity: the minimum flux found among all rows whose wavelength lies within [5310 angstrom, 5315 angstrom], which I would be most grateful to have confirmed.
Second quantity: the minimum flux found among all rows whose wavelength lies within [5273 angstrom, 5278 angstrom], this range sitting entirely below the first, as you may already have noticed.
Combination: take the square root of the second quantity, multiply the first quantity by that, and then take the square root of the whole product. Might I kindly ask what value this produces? 4.85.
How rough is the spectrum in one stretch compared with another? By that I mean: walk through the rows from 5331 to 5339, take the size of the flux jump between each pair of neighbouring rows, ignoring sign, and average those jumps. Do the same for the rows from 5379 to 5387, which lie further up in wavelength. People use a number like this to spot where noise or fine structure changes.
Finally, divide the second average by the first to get 1.3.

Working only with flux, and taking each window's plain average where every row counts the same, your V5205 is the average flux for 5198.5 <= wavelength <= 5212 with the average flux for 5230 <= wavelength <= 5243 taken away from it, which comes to -1.2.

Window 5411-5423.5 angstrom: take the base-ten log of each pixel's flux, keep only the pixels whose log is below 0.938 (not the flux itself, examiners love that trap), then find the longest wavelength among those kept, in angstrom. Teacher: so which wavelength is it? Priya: 5420.40 angstrom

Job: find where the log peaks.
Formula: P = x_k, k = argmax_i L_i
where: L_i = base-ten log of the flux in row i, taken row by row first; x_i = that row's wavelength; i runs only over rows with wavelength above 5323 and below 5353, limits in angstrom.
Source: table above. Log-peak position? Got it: 5337.42 angstrom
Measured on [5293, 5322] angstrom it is 5311.67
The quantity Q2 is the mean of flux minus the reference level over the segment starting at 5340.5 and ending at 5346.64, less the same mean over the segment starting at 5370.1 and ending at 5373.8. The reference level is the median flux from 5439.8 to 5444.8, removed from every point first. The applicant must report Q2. 0.11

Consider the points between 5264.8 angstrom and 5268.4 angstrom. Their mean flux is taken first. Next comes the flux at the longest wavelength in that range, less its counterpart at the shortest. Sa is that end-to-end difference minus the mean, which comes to -6.7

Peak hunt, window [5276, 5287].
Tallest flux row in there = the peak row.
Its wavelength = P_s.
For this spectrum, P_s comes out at 5286.05 angstrom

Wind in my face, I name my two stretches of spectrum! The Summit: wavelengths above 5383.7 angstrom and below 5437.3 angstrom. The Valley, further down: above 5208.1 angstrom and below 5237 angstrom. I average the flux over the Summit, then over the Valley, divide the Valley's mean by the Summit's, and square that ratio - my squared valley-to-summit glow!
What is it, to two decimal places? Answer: 0.81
